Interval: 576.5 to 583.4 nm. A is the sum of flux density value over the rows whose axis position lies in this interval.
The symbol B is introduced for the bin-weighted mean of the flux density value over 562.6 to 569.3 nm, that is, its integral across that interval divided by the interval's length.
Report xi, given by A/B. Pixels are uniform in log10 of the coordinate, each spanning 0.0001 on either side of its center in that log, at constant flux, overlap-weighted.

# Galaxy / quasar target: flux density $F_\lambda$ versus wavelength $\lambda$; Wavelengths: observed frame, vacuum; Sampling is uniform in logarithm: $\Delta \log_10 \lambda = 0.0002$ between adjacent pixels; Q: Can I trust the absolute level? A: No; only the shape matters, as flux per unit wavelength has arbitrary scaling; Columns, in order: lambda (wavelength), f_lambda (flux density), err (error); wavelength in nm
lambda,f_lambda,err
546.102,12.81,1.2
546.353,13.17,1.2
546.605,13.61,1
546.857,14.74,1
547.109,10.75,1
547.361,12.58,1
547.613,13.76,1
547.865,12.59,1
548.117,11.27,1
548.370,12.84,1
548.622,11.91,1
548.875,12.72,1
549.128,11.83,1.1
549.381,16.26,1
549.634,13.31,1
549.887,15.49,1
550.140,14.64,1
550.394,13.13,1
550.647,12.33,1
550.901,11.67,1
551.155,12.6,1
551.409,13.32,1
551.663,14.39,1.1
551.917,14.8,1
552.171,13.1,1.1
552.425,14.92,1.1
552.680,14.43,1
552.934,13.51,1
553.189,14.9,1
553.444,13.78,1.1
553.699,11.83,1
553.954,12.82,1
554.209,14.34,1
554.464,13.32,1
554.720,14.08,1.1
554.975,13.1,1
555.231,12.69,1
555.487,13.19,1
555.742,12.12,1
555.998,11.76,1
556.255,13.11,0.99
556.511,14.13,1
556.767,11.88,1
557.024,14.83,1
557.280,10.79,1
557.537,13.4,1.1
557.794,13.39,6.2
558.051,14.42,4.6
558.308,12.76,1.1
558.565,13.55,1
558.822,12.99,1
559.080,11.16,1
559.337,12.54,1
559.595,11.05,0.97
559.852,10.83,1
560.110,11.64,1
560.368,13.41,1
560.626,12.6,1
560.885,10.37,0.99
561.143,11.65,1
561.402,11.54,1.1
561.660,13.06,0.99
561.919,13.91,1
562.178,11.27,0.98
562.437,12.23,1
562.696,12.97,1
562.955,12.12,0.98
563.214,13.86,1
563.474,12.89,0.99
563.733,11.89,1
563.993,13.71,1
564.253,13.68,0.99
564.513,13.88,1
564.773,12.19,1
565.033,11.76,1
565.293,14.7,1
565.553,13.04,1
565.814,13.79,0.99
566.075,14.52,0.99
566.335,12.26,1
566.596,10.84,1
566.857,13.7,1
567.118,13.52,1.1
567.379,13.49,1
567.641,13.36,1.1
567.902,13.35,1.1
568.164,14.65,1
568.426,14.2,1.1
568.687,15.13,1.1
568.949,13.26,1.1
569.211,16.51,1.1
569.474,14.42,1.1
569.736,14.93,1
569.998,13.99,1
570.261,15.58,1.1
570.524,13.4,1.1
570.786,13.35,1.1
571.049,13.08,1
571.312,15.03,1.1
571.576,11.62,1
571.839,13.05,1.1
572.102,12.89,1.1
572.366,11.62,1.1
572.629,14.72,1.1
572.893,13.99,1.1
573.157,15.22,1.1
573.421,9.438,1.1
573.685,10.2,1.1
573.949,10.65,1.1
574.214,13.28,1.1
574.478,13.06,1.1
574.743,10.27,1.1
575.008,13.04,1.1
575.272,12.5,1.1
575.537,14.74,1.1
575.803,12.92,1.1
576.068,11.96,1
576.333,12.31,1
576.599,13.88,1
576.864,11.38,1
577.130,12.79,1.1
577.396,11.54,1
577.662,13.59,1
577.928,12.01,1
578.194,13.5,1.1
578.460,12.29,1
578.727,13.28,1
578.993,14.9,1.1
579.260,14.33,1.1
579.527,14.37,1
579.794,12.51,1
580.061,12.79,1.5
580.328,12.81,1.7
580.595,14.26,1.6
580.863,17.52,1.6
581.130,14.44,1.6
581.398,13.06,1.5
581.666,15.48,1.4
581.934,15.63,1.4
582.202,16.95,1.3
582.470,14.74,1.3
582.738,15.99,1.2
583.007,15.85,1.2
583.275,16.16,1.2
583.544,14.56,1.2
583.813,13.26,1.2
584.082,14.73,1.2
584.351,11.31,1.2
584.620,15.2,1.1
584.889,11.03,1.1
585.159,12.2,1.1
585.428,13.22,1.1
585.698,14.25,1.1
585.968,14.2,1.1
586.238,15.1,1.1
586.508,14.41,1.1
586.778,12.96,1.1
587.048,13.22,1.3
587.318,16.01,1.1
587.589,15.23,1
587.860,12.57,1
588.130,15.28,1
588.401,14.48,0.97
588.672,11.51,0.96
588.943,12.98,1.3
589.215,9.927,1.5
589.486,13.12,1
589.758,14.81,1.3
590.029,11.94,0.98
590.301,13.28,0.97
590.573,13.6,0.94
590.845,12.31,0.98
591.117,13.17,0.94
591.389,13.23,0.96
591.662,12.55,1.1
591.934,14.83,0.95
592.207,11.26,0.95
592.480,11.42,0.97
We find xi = 27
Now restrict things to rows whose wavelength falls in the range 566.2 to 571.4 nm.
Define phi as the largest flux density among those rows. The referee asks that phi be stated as 16.51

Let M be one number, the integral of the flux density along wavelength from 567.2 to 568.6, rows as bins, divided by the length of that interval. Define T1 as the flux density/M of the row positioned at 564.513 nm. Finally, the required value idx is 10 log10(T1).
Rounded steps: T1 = 1.00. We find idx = 0.0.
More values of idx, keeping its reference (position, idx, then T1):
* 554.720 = 0.1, 1.02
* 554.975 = -0.2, 0.95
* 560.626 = -0.4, 0.91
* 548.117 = -0.9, 0.81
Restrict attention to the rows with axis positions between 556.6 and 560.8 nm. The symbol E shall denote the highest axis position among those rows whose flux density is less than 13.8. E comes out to 560.626 nm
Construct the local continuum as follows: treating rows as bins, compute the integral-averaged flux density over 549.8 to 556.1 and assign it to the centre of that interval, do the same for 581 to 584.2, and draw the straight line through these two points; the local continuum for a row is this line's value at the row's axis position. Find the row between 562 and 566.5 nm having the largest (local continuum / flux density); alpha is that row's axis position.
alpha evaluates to 562.178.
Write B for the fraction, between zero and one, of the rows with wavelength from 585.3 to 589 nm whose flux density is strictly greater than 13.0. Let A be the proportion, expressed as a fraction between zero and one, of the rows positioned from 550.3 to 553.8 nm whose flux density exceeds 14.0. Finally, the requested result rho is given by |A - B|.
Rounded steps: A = 0.36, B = 0.71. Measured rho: 0.36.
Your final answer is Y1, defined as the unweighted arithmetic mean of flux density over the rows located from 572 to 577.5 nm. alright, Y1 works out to 12.5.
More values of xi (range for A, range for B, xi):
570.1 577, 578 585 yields 23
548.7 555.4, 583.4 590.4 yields 26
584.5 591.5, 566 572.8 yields 25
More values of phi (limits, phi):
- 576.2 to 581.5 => 17.52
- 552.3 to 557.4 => 14.92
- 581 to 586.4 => 16.95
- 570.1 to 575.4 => 15.58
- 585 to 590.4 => 16.01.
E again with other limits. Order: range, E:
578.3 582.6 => 581.398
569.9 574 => 573.949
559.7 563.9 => 563.733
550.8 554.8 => 554.464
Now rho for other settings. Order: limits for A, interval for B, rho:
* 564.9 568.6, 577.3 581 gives 0.29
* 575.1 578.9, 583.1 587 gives 0.64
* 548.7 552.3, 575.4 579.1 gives 0.07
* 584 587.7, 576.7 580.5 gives 0.14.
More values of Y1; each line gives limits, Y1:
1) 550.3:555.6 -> 13.4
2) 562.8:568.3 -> 13.2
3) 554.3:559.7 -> 12.9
